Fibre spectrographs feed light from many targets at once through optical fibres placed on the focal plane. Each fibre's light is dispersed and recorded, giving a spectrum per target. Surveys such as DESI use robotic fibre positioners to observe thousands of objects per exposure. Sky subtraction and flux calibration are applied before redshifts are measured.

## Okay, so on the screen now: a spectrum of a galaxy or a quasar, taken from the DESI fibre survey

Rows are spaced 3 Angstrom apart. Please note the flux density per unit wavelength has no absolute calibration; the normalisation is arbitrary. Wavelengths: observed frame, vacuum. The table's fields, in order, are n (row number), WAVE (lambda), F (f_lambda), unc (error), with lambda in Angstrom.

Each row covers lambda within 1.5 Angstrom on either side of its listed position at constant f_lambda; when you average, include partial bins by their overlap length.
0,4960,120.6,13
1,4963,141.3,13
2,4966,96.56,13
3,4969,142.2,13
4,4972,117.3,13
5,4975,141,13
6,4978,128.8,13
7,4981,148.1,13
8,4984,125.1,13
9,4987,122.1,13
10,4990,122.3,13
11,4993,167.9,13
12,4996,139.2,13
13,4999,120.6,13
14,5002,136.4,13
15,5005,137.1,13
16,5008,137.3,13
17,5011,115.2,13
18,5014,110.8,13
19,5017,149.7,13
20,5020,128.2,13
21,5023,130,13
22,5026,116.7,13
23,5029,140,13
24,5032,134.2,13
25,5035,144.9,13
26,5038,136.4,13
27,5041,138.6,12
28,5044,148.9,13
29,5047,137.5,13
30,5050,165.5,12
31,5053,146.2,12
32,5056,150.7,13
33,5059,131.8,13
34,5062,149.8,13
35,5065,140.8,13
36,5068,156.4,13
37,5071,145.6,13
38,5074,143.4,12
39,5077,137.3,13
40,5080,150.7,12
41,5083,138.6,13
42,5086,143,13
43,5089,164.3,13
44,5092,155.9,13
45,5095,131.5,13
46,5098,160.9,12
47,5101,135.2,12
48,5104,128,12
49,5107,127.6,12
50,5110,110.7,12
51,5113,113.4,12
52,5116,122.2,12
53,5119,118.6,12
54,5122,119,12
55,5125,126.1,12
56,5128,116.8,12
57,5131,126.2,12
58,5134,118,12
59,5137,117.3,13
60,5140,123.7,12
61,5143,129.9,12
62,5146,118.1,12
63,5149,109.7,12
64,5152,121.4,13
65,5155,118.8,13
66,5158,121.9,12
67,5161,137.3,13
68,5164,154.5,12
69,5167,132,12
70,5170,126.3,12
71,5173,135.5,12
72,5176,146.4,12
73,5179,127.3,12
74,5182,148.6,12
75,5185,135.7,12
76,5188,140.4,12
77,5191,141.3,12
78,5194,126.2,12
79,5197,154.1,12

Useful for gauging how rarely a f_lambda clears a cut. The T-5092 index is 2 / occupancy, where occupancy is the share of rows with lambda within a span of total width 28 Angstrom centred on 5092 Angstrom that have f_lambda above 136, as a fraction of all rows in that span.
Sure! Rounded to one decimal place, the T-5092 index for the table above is 3.0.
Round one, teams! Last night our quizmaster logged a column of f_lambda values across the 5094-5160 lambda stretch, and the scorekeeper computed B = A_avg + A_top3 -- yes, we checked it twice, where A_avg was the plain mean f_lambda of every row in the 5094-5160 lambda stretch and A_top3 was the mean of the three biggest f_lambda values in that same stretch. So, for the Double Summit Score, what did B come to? 266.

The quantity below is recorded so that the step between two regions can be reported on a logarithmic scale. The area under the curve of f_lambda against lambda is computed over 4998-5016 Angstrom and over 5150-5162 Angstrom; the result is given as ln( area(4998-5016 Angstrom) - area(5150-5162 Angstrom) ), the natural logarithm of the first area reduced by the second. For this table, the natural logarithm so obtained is 6.7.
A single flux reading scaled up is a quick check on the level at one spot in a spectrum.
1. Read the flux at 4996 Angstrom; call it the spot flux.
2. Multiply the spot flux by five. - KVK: 696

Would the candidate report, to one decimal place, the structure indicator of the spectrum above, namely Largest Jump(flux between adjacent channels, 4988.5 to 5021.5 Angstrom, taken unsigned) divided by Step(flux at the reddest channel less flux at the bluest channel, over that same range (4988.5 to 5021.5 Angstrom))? 7.7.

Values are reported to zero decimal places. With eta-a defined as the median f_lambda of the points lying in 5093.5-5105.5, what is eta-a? 133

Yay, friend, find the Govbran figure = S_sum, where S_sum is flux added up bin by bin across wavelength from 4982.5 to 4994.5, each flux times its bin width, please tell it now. 1612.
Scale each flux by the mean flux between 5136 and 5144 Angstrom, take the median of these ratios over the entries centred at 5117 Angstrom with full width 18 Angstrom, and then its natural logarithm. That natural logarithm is -0.040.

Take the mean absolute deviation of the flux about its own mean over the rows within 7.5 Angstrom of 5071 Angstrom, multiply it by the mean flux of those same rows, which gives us 729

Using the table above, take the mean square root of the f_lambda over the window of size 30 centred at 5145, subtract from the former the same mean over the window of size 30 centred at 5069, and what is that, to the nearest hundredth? -1.04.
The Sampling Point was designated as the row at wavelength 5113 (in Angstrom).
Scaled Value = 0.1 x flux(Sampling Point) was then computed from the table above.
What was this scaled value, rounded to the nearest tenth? 11.3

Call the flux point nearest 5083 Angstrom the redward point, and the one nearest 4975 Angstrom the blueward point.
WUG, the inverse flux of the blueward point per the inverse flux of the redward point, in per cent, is 98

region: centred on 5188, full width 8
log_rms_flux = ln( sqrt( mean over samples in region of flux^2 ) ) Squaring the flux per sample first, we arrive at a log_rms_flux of 4.94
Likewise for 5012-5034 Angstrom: 4.87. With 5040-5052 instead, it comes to 5.00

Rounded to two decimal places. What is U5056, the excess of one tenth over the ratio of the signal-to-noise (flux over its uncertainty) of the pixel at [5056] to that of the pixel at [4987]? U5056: -1.13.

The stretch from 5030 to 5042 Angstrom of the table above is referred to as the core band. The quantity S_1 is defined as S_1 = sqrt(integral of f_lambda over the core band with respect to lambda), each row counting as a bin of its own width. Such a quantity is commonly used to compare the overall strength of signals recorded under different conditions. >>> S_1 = 40.8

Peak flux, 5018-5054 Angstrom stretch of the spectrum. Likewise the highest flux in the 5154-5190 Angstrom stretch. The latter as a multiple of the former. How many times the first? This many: 0.93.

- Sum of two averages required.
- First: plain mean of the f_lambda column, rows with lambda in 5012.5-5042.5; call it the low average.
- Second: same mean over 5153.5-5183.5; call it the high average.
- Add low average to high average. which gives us 268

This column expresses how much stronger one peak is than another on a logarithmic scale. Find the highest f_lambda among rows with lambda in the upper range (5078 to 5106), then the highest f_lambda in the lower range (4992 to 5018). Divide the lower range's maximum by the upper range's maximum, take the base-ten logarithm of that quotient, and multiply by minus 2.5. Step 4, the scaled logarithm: -0.02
